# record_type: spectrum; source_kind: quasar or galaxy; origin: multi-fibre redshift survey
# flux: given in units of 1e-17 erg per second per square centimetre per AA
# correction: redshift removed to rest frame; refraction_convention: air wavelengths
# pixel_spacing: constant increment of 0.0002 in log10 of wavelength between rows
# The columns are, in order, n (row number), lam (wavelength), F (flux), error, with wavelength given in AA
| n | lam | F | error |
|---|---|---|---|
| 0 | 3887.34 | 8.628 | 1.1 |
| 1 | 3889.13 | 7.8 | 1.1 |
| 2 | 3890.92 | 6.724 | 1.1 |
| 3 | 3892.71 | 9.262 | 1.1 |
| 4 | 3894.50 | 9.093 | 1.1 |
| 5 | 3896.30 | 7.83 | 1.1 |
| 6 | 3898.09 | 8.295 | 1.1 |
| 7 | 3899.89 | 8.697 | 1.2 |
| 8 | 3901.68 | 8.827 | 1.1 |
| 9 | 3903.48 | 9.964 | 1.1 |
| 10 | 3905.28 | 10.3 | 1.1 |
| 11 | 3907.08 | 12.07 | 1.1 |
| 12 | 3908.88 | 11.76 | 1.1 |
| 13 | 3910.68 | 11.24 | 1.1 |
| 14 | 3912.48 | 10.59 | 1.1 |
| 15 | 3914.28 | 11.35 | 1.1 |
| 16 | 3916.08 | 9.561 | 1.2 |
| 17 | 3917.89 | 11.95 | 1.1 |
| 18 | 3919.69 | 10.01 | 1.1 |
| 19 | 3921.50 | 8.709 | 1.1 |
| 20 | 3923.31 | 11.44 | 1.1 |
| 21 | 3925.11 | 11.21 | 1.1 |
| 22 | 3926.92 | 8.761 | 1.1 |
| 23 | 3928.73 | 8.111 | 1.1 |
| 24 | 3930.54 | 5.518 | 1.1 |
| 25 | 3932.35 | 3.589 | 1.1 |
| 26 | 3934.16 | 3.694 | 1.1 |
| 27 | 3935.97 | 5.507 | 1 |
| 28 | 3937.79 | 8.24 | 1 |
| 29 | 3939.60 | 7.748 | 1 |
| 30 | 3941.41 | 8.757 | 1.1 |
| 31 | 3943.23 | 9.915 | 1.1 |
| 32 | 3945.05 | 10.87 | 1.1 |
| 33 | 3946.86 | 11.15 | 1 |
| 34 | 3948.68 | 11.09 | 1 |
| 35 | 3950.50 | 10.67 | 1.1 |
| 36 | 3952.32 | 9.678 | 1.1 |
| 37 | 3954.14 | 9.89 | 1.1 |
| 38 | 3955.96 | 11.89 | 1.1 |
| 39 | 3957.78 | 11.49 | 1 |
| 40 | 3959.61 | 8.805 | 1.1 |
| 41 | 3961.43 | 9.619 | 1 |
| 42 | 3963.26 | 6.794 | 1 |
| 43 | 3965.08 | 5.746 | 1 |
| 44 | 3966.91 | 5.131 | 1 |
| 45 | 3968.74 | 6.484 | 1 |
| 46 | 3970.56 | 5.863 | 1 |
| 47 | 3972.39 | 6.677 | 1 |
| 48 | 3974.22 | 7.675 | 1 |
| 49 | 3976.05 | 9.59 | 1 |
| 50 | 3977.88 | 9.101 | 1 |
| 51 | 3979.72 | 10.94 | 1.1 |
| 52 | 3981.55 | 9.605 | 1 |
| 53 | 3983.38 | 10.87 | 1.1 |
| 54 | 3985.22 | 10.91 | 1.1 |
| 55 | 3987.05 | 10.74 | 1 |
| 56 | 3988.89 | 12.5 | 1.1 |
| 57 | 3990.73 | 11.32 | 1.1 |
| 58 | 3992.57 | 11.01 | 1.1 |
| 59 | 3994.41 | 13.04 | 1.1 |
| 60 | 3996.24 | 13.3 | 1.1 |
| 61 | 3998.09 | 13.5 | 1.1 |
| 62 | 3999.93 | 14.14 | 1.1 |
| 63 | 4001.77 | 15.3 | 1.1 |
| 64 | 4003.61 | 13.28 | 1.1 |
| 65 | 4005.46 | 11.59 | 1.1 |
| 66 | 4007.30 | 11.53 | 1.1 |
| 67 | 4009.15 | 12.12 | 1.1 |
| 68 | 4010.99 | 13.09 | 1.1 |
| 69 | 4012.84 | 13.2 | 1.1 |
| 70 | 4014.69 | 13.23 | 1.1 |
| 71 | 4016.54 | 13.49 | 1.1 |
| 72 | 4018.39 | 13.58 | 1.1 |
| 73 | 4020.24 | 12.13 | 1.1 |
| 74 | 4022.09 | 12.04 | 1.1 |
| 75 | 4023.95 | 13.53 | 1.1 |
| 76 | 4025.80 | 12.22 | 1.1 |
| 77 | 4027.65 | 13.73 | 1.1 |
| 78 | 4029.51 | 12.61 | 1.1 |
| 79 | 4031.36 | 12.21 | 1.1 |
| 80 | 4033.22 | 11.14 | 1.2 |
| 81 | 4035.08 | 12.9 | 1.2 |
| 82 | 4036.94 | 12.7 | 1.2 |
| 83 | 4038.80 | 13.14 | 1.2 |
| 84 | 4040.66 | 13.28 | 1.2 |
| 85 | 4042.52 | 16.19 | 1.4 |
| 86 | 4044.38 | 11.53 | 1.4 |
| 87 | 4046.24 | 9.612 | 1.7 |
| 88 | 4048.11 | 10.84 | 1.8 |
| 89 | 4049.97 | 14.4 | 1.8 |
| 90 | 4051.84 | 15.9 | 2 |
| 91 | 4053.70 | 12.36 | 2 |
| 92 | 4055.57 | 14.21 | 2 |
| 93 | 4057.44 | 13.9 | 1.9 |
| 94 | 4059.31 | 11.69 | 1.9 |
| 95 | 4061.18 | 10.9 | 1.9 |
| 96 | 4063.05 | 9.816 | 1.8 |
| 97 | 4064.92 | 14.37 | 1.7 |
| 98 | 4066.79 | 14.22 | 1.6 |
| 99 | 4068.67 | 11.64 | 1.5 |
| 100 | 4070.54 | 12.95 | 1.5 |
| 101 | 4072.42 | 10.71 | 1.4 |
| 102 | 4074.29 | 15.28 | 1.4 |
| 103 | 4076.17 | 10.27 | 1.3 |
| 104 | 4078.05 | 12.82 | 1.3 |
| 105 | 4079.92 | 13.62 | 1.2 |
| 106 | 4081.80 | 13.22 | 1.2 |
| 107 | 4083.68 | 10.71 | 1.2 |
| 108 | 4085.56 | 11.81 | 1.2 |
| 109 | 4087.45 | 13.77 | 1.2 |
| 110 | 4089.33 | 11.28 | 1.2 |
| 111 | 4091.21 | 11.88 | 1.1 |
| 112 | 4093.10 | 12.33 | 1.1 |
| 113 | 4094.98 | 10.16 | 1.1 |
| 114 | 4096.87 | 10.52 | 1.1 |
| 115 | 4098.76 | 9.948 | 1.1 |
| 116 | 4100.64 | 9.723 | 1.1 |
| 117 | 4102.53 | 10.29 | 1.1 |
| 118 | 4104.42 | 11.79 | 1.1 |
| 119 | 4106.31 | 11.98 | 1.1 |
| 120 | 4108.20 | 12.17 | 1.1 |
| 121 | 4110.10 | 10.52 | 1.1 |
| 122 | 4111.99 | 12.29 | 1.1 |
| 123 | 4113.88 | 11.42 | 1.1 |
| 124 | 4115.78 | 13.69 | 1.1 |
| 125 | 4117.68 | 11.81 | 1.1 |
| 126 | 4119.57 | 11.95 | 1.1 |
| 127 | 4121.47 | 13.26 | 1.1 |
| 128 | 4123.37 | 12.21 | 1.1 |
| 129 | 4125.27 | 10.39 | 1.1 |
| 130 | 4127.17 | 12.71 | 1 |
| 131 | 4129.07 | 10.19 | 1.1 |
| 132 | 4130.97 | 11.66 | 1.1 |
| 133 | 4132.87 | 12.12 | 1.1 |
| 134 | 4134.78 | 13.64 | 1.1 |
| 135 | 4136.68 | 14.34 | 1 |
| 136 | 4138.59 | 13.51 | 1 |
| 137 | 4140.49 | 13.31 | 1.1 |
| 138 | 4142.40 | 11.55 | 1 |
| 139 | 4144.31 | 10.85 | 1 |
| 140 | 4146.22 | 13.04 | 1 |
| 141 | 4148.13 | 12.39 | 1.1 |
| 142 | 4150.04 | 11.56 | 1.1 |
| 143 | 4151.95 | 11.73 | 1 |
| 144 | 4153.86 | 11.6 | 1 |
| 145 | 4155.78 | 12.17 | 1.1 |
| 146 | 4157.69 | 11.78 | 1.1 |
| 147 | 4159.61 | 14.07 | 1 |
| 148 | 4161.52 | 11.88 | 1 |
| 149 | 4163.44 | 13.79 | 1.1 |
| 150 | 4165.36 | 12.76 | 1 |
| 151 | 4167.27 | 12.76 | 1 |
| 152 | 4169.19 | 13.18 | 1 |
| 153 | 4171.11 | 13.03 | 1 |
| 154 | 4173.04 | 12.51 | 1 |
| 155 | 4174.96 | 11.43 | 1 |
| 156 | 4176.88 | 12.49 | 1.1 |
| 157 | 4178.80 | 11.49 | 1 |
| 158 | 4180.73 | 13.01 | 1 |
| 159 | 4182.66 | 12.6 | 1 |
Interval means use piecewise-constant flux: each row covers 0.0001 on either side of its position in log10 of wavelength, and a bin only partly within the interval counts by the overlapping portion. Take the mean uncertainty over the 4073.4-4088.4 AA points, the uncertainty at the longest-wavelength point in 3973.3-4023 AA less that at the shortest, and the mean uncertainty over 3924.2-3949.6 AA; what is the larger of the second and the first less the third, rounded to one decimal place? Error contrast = 0.2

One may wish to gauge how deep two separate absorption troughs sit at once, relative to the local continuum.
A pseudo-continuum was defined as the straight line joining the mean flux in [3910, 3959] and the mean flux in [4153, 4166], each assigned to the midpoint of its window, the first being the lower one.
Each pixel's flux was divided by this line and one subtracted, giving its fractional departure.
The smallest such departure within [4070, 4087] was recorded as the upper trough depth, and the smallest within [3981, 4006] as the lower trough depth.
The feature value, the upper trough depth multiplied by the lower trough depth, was 0.00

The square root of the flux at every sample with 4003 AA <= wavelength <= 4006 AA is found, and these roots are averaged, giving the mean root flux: 3.52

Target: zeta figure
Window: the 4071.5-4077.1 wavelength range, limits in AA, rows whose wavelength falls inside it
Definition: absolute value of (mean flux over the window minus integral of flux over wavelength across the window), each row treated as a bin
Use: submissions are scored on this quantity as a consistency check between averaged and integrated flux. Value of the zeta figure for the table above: 56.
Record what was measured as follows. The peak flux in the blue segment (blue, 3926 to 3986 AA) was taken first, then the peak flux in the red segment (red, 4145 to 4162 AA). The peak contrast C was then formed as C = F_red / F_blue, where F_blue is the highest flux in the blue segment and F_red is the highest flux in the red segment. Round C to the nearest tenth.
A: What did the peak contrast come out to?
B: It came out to 1.2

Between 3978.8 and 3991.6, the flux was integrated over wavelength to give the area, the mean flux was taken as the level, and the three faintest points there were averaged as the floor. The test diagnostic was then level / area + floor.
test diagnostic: 10.5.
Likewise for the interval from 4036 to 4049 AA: 10.7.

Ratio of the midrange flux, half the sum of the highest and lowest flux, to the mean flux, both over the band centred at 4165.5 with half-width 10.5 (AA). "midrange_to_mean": 1.01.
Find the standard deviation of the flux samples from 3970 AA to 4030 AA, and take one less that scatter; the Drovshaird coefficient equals -1.1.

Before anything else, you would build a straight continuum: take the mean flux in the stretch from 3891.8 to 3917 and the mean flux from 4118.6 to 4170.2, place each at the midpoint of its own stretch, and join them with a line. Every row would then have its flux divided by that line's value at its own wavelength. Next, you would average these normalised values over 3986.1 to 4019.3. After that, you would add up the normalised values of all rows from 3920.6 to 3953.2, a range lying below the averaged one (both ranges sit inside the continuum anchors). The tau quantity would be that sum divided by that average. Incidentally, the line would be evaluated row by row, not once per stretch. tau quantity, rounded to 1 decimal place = 12.9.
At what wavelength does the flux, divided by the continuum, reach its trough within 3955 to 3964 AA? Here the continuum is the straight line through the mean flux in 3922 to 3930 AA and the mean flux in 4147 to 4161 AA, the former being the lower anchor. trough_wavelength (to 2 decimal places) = 3963.26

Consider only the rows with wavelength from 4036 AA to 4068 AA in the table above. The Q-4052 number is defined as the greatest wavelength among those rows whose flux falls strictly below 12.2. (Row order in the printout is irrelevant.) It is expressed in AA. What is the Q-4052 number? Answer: 4063.05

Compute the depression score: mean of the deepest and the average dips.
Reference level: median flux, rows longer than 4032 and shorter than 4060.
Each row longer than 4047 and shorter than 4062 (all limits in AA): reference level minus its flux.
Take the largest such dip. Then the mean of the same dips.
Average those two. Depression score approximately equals 1.0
